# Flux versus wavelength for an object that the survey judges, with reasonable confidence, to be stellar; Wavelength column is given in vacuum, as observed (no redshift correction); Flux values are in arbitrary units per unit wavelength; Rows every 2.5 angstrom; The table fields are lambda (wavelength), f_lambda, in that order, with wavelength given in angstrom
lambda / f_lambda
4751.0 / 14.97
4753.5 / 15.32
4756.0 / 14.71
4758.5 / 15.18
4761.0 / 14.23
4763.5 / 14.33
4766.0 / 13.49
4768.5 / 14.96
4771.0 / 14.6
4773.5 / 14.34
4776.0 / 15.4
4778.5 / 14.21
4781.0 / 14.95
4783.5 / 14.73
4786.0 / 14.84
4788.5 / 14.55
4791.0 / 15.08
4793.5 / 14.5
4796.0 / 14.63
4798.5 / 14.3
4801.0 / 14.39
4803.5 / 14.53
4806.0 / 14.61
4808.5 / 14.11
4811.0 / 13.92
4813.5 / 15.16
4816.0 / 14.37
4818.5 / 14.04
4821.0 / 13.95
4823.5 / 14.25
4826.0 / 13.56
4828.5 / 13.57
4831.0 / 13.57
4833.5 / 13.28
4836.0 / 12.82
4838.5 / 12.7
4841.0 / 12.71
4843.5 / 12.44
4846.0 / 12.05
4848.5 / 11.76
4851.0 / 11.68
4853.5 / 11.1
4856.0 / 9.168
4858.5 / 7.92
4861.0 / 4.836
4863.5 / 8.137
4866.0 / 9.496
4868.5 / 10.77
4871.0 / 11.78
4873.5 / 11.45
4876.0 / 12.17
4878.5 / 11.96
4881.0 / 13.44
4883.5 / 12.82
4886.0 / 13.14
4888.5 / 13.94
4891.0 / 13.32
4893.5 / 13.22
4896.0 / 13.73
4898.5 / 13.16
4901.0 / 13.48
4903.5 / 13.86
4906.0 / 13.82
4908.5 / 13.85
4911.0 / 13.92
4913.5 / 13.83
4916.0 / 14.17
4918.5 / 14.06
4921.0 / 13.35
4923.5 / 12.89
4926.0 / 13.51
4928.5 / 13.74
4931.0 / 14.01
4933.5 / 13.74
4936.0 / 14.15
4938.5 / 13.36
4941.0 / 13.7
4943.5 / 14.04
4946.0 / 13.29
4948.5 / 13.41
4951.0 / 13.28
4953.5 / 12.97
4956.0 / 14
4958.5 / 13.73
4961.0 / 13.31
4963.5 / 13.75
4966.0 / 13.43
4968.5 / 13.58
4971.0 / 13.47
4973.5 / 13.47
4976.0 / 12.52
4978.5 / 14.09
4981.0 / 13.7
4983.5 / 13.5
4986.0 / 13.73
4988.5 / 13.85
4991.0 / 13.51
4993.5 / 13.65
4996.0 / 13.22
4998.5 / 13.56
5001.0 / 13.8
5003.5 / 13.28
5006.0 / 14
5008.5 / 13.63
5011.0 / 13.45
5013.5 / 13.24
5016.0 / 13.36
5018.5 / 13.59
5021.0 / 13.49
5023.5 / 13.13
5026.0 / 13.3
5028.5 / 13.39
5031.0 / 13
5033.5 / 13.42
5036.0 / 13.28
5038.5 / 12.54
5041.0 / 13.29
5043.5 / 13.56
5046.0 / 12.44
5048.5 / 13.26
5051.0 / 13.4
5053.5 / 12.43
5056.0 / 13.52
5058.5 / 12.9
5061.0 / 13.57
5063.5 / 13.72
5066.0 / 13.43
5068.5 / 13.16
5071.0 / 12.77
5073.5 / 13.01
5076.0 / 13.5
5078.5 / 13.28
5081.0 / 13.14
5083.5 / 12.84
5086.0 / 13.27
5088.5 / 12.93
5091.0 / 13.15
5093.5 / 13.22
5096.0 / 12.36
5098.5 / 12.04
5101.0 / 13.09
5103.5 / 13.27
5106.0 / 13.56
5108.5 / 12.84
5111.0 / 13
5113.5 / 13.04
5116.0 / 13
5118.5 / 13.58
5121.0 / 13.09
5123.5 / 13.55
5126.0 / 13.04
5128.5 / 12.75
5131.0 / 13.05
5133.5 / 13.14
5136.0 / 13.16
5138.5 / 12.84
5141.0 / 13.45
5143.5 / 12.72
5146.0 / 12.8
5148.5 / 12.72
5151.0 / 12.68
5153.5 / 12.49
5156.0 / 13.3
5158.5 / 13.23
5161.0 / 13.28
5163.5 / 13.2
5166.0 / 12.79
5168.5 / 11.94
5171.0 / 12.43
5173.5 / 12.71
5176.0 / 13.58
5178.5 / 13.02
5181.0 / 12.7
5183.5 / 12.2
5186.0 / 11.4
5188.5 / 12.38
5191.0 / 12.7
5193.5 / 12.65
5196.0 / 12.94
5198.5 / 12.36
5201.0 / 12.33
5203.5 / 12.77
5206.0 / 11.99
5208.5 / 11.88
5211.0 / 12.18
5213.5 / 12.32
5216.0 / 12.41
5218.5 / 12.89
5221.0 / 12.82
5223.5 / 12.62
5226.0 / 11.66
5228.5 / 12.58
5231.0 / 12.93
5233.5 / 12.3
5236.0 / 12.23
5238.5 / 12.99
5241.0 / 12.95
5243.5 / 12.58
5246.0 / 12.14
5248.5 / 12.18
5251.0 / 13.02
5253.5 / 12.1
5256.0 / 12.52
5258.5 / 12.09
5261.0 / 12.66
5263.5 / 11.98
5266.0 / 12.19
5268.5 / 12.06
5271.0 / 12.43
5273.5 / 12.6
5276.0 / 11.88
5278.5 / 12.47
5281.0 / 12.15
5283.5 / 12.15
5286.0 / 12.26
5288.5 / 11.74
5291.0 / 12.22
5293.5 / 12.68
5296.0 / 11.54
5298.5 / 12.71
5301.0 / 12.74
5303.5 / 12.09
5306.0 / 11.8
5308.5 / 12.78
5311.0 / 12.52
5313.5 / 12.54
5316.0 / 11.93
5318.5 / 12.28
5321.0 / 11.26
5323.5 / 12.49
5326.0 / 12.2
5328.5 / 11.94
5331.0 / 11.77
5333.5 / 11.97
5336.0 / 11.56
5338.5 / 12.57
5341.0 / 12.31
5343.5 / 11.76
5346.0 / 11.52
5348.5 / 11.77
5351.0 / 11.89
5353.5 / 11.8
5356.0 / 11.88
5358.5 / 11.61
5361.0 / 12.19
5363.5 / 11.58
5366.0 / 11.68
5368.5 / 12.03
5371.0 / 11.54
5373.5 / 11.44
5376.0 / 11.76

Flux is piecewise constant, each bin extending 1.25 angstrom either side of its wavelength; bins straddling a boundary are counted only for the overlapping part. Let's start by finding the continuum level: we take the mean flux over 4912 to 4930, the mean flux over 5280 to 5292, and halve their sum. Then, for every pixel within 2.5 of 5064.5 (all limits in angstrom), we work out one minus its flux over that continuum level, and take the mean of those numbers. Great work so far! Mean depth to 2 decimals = -0.05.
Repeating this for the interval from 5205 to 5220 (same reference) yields 0.05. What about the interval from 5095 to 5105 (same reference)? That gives 0.01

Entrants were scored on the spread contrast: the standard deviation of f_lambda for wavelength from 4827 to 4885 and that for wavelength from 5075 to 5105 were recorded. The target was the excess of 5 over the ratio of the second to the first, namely 4.81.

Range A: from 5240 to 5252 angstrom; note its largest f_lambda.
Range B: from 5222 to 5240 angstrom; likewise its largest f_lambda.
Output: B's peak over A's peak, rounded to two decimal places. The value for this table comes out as 1.00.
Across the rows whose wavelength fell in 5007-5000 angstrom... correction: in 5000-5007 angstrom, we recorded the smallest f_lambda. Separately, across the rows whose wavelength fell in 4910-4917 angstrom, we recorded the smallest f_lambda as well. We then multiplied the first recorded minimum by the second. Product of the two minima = 184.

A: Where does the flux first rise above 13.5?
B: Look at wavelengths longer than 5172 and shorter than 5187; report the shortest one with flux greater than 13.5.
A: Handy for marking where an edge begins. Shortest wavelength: 5176.0 angstrom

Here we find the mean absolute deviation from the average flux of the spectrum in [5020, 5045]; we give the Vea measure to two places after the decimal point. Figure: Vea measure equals 0.21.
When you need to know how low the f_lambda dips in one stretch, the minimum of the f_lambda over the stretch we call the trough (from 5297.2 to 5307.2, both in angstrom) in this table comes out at 11.8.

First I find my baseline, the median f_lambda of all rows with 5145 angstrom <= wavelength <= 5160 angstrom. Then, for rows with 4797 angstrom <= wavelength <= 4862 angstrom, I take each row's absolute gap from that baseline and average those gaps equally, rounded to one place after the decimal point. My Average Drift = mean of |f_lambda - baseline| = 1.6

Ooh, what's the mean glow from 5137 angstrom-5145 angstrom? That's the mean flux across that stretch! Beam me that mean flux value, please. 13.0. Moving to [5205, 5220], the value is 12.3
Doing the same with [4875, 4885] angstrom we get 12.6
